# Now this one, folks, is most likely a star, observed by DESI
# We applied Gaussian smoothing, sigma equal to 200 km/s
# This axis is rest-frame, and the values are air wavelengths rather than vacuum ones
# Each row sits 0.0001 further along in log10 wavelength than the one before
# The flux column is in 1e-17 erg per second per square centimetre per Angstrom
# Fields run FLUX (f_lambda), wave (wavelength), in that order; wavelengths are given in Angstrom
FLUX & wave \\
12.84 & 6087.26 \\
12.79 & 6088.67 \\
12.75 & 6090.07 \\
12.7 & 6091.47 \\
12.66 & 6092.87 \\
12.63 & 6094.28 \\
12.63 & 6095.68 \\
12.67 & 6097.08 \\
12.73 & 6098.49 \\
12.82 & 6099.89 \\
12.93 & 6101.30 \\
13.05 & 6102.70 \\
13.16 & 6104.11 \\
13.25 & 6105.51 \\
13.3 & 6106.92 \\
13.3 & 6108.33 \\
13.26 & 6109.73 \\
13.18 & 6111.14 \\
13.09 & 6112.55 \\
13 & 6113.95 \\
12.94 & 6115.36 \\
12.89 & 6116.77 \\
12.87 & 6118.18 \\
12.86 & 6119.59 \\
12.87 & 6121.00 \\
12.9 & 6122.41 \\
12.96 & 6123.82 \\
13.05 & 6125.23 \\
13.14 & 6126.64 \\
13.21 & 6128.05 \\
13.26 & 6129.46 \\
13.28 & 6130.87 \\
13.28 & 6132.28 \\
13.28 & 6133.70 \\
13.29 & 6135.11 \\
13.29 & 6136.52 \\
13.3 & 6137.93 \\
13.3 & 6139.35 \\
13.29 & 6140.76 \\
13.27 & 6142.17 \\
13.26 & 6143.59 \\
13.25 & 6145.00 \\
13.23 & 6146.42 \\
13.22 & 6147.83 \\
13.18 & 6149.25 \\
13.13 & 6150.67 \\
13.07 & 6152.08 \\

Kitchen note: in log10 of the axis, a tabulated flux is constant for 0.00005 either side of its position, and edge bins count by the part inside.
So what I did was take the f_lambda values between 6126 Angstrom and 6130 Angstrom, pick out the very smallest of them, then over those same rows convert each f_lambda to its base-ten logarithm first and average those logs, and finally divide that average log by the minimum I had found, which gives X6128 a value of 0.0853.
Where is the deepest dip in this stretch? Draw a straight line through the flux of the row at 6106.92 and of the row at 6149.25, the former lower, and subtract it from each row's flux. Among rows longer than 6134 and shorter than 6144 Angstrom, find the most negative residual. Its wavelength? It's 6143.59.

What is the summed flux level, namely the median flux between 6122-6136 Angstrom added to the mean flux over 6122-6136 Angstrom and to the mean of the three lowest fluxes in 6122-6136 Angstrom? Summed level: 39.4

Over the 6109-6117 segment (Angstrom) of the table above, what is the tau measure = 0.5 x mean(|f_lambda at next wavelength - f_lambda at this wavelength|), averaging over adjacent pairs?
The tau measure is 0.037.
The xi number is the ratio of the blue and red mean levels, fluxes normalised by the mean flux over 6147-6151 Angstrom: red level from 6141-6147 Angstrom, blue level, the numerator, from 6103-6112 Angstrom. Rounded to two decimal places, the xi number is 1.00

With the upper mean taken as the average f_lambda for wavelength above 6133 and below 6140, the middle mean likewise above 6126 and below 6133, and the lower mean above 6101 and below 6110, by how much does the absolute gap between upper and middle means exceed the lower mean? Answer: -13.1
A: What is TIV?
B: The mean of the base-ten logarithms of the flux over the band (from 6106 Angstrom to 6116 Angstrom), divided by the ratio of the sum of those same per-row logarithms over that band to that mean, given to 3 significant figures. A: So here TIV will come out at 0.160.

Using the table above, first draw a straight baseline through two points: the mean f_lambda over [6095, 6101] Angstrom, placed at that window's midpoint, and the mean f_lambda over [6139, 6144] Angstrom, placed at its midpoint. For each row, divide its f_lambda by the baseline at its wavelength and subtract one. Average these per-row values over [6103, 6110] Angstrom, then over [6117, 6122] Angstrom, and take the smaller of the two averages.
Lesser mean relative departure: -0.010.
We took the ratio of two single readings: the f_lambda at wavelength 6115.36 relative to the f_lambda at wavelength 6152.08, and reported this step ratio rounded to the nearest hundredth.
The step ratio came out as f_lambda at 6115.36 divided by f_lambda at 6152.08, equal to 0.99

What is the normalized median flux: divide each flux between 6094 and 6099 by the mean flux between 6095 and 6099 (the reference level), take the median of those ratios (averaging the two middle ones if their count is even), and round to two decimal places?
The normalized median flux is 1.00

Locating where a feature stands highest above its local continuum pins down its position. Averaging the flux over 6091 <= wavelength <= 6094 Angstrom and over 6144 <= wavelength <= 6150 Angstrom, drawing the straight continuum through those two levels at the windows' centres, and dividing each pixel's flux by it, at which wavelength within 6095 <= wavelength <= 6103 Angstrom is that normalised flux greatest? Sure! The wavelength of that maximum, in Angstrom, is 6102.70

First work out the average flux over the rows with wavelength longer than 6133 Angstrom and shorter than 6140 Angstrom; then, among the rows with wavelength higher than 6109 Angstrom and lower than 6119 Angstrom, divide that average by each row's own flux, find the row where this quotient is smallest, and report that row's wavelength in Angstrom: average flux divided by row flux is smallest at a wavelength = 6109.73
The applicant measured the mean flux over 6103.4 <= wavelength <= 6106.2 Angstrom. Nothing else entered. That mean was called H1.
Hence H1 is 13.2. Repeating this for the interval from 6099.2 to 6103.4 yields 12.9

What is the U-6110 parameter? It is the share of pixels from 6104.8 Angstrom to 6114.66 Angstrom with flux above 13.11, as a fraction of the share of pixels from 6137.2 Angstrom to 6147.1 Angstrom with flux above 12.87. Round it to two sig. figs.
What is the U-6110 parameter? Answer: 0.71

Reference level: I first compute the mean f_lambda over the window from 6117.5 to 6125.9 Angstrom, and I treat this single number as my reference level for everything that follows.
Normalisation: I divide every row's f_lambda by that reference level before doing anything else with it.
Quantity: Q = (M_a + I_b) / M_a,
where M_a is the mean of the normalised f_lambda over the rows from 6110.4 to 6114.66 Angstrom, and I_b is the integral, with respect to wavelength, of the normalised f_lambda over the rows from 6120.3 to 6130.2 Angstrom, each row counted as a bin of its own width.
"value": 11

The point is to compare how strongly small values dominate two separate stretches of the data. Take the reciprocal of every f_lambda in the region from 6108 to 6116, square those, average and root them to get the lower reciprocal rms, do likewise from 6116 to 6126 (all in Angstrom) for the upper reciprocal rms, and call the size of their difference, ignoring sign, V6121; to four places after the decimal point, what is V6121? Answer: 0.0013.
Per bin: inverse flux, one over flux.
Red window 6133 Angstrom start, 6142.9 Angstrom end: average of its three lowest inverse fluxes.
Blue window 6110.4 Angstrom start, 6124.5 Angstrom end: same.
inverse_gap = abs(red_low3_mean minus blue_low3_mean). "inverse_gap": 0.0012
